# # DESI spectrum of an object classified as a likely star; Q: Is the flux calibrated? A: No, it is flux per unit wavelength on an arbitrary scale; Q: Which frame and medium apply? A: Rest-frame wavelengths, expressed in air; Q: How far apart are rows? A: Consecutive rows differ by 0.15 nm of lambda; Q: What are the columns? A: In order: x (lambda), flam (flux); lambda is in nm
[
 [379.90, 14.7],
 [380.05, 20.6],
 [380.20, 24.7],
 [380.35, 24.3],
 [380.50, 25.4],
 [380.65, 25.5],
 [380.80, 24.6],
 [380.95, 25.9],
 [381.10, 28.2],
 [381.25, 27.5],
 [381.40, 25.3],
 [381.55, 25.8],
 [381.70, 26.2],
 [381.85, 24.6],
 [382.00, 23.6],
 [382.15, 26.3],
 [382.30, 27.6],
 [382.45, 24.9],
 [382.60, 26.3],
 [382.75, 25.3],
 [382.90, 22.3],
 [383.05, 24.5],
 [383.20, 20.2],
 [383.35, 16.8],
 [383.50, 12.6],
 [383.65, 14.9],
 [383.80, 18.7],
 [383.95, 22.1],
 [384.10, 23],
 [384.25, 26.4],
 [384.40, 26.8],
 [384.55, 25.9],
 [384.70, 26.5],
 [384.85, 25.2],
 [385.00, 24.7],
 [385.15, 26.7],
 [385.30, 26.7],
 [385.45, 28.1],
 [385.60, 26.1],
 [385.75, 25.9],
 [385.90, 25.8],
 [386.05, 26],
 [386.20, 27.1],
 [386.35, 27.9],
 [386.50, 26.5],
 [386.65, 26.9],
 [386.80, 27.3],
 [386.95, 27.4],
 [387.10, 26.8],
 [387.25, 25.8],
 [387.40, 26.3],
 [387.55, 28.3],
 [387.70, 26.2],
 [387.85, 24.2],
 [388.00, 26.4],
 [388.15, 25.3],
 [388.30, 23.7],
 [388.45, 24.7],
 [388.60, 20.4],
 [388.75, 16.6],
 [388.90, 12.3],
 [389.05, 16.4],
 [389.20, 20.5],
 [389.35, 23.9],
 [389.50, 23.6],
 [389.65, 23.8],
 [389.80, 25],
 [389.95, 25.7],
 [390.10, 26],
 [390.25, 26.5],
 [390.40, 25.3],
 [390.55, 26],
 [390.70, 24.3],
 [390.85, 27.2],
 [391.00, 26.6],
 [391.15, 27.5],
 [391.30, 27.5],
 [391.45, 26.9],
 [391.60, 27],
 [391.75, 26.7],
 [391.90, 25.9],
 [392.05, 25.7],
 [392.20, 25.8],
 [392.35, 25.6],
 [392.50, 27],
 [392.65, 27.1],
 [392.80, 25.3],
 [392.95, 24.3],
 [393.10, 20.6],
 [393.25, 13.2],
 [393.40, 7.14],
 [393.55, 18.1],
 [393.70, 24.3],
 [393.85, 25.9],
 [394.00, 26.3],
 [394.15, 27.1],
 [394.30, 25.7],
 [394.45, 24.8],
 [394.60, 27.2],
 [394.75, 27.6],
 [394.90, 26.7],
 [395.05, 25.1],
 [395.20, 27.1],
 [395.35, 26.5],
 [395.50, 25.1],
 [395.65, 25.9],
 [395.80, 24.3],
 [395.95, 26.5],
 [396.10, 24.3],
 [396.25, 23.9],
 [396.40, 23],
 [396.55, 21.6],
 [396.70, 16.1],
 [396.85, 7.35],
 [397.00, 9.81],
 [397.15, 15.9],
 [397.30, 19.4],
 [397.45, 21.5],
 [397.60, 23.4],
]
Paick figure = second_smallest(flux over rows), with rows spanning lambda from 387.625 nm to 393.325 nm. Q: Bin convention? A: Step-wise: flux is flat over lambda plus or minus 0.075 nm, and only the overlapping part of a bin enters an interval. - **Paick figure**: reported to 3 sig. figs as 13.2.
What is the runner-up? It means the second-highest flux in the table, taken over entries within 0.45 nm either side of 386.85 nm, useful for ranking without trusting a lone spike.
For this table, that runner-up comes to 27.3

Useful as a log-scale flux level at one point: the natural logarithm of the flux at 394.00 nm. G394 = 3.27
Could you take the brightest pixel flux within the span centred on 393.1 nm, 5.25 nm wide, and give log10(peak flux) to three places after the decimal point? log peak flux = 1.441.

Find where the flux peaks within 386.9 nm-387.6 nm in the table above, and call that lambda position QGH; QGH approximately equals 387.55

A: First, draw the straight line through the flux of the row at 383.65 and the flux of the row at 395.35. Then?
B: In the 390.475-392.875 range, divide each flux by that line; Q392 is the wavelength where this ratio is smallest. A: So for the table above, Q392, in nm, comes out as 392.80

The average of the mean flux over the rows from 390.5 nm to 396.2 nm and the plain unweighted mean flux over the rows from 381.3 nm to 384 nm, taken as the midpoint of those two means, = 23.8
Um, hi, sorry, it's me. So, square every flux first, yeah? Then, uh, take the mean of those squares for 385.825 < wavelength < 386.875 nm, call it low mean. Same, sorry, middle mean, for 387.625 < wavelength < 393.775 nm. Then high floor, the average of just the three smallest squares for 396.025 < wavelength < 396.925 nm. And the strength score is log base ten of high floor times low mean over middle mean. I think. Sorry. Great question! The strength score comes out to 2.51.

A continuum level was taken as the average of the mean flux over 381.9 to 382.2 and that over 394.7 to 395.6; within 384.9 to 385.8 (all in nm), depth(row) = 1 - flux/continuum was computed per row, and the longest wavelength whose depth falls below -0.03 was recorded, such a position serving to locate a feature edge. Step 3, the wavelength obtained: 385.45 nm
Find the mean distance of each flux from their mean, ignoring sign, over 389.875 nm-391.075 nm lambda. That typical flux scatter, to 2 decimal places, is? 0.64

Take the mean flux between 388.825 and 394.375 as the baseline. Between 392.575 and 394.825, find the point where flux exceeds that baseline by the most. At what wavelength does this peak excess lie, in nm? 394.75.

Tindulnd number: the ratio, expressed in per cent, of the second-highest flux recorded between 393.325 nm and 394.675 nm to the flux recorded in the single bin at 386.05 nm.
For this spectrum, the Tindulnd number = 104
